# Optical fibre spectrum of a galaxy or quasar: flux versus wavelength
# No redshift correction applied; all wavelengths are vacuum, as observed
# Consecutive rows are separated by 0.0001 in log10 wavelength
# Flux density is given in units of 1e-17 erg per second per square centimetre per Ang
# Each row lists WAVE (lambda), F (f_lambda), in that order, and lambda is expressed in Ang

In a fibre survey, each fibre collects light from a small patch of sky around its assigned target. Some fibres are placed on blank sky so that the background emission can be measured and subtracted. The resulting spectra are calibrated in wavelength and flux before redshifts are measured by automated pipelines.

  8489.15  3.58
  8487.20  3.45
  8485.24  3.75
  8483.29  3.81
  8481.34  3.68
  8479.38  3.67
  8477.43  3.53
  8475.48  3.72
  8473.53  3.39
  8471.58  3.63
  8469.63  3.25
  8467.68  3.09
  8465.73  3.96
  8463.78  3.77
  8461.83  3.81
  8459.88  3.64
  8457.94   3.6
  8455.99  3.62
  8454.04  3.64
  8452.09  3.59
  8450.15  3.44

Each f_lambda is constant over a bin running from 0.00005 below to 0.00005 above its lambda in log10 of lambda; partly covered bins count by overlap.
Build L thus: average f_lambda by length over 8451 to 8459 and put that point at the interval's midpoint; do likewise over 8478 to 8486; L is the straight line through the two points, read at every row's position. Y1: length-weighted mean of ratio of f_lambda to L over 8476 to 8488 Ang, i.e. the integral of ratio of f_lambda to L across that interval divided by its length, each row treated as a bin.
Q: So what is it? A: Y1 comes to 0.98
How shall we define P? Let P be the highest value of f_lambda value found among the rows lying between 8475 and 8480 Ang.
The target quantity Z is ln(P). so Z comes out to 1.31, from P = 3.72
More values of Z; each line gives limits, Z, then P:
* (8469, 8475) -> 1.29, 3.63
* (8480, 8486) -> 1.34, 3.81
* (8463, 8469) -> 1.38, 3.96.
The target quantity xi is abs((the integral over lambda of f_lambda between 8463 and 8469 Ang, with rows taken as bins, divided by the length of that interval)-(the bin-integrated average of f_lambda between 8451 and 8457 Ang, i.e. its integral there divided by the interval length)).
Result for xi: 0.03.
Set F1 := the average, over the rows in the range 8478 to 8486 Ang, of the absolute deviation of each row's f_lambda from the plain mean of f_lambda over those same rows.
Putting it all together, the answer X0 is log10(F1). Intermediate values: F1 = 0.05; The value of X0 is -1.3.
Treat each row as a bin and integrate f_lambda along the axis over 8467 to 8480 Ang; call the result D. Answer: 45.2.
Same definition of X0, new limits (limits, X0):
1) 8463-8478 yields -0.6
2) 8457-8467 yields -1.0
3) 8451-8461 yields -1.7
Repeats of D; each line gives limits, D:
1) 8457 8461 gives 14.5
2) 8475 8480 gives 18.2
